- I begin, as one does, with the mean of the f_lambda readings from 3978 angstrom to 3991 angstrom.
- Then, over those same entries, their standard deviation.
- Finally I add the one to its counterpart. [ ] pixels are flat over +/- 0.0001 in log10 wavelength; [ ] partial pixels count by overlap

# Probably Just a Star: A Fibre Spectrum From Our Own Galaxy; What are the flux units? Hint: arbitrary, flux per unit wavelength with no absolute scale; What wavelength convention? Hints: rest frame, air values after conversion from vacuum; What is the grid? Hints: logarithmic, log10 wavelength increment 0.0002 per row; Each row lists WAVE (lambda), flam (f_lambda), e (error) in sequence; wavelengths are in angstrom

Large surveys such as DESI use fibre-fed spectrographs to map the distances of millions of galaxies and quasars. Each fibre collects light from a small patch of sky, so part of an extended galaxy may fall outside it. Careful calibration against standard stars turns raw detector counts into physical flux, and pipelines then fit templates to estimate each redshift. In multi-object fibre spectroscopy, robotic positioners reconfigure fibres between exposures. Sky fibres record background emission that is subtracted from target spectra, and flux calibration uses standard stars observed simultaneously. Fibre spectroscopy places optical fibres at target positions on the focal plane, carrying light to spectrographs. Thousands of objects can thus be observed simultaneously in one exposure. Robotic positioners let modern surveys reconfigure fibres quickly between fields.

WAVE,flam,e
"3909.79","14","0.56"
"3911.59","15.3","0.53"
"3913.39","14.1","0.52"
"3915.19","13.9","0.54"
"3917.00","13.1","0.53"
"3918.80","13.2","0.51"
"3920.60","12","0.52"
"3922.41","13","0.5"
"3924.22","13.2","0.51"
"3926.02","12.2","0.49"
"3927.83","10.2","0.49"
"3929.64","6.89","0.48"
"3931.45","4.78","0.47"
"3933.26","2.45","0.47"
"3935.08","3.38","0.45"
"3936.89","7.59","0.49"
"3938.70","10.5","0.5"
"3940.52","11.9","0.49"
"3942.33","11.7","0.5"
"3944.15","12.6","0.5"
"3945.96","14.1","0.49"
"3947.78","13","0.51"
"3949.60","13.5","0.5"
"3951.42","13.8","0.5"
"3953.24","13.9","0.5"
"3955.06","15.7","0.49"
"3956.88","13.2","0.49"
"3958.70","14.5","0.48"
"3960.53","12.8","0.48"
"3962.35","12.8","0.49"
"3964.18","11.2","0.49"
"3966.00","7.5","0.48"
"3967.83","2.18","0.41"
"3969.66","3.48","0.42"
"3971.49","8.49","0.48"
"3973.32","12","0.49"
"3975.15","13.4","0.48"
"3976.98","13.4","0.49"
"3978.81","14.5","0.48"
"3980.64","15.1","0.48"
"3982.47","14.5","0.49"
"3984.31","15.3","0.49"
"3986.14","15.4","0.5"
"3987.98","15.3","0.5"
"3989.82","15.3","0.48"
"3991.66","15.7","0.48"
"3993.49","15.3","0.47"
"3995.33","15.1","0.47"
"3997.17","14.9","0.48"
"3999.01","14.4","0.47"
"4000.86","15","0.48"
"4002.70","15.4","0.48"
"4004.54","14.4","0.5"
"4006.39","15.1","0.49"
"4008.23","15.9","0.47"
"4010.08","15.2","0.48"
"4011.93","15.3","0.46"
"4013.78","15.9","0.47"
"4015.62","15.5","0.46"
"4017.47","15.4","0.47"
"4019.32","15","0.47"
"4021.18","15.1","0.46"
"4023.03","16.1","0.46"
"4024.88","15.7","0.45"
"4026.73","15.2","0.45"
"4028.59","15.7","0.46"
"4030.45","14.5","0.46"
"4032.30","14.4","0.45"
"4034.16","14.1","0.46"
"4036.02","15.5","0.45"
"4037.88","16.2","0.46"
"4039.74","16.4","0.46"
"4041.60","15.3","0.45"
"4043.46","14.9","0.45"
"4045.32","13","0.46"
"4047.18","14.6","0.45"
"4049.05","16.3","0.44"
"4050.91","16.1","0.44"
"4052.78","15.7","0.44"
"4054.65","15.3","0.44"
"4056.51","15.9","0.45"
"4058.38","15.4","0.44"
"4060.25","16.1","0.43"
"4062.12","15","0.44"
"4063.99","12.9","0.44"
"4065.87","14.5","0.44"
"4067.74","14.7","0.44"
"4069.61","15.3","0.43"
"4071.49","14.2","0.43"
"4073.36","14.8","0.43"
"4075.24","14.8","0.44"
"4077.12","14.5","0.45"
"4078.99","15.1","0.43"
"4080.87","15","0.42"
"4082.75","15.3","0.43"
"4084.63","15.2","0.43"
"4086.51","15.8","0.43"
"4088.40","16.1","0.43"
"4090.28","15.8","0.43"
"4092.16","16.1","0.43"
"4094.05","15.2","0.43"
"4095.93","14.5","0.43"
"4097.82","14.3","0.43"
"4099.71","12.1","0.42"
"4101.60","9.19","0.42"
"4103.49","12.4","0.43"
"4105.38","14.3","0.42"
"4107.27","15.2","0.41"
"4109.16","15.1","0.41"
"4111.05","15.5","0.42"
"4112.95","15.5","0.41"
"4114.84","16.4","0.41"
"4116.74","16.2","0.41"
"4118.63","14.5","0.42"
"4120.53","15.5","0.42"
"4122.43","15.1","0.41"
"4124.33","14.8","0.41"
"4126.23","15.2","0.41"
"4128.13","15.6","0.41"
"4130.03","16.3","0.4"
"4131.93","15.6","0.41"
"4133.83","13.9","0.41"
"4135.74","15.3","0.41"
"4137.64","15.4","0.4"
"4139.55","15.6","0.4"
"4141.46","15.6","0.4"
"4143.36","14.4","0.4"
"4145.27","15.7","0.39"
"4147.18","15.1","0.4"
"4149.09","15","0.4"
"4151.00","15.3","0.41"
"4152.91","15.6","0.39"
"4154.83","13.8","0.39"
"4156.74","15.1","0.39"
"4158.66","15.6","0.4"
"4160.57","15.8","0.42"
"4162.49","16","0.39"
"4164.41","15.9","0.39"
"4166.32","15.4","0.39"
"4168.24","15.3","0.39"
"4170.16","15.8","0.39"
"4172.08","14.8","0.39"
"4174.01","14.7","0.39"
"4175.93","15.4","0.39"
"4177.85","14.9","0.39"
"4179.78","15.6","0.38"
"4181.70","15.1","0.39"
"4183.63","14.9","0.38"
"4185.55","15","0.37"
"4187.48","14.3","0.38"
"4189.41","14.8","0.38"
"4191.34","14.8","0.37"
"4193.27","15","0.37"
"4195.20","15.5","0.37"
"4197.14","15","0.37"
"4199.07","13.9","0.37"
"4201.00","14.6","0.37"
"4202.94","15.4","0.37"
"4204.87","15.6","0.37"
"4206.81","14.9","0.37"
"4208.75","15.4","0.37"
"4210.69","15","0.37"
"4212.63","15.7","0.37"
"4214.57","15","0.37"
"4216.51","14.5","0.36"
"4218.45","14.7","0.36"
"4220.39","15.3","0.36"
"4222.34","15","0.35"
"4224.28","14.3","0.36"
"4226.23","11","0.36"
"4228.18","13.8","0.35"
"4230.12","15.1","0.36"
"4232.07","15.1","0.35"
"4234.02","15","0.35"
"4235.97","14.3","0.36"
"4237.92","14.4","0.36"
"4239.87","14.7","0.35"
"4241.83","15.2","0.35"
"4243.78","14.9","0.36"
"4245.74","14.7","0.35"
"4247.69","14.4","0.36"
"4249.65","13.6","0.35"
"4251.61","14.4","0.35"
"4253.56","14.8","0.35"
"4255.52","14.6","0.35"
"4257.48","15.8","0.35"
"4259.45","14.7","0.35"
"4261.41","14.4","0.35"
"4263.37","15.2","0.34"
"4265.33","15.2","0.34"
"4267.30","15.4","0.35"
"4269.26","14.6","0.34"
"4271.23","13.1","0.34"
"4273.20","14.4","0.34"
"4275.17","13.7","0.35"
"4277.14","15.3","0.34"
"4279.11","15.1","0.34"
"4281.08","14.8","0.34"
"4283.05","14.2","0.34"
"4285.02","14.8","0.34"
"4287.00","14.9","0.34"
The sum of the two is 15.4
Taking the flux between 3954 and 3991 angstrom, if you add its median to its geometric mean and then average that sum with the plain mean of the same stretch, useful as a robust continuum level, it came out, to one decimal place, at 18.5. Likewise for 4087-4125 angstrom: 22.2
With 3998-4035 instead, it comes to 22.8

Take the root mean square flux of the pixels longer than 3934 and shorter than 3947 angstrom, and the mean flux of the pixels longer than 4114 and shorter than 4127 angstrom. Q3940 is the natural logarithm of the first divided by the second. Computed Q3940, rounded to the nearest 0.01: -0.35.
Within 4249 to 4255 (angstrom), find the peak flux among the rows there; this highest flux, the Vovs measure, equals 14.8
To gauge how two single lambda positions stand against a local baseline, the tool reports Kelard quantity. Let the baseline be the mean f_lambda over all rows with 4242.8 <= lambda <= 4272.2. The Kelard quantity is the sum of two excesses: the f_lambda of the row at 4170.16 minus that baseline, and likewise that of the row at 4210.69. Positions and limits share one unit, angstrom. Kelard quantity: 1.5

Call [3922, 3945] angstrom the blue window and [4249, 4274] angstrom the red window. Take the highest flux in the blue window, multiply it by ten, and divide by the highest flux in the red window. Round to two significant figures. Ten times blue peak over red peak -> 8.4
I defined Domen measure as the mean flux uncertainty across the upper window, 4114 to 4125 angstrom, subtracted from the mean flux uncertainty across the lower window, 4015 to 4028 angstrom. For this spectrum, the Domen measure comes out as 0.047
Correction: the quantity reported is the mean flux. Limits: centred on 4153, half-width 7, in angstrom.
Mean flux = 15.1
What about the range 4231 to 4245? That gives 14.8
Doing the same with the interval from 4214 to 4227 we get 14.3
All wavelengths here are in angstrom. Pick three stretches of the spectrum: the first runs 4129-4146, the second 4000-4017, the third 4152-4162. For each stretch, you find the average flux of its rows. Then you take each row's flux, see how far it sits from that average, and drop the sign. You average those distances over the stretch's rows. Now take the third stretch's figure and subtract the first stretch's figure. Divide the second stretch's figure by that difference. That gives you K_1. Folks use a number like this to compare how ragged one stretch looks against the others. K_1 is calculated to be 5.1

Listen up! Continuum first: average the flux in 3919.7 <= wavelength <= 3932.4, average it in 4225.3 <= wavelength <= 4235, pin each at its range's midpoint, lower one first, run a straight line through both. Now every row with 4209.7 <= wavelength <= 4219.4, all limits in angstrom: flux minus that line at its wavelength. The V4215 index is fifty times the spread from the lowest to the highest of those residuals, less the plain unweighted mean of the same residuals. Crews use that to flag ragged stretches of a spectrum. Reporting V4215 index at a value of 61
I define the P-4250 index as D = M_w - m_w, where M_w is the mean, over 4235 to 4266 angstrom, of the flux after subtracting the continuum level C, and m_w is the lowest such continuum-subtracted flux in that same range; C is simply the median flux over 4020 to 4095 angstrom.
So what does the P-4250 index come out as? 1.1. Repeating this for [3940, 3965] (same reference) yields 2.0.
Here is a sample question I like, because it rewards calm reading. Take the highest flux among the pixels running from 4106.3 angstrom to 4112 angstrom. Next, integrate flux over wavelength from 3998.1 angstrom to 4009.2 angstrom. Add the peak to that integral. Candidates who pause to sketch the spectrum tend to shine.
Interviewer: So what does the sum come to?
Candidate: 182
